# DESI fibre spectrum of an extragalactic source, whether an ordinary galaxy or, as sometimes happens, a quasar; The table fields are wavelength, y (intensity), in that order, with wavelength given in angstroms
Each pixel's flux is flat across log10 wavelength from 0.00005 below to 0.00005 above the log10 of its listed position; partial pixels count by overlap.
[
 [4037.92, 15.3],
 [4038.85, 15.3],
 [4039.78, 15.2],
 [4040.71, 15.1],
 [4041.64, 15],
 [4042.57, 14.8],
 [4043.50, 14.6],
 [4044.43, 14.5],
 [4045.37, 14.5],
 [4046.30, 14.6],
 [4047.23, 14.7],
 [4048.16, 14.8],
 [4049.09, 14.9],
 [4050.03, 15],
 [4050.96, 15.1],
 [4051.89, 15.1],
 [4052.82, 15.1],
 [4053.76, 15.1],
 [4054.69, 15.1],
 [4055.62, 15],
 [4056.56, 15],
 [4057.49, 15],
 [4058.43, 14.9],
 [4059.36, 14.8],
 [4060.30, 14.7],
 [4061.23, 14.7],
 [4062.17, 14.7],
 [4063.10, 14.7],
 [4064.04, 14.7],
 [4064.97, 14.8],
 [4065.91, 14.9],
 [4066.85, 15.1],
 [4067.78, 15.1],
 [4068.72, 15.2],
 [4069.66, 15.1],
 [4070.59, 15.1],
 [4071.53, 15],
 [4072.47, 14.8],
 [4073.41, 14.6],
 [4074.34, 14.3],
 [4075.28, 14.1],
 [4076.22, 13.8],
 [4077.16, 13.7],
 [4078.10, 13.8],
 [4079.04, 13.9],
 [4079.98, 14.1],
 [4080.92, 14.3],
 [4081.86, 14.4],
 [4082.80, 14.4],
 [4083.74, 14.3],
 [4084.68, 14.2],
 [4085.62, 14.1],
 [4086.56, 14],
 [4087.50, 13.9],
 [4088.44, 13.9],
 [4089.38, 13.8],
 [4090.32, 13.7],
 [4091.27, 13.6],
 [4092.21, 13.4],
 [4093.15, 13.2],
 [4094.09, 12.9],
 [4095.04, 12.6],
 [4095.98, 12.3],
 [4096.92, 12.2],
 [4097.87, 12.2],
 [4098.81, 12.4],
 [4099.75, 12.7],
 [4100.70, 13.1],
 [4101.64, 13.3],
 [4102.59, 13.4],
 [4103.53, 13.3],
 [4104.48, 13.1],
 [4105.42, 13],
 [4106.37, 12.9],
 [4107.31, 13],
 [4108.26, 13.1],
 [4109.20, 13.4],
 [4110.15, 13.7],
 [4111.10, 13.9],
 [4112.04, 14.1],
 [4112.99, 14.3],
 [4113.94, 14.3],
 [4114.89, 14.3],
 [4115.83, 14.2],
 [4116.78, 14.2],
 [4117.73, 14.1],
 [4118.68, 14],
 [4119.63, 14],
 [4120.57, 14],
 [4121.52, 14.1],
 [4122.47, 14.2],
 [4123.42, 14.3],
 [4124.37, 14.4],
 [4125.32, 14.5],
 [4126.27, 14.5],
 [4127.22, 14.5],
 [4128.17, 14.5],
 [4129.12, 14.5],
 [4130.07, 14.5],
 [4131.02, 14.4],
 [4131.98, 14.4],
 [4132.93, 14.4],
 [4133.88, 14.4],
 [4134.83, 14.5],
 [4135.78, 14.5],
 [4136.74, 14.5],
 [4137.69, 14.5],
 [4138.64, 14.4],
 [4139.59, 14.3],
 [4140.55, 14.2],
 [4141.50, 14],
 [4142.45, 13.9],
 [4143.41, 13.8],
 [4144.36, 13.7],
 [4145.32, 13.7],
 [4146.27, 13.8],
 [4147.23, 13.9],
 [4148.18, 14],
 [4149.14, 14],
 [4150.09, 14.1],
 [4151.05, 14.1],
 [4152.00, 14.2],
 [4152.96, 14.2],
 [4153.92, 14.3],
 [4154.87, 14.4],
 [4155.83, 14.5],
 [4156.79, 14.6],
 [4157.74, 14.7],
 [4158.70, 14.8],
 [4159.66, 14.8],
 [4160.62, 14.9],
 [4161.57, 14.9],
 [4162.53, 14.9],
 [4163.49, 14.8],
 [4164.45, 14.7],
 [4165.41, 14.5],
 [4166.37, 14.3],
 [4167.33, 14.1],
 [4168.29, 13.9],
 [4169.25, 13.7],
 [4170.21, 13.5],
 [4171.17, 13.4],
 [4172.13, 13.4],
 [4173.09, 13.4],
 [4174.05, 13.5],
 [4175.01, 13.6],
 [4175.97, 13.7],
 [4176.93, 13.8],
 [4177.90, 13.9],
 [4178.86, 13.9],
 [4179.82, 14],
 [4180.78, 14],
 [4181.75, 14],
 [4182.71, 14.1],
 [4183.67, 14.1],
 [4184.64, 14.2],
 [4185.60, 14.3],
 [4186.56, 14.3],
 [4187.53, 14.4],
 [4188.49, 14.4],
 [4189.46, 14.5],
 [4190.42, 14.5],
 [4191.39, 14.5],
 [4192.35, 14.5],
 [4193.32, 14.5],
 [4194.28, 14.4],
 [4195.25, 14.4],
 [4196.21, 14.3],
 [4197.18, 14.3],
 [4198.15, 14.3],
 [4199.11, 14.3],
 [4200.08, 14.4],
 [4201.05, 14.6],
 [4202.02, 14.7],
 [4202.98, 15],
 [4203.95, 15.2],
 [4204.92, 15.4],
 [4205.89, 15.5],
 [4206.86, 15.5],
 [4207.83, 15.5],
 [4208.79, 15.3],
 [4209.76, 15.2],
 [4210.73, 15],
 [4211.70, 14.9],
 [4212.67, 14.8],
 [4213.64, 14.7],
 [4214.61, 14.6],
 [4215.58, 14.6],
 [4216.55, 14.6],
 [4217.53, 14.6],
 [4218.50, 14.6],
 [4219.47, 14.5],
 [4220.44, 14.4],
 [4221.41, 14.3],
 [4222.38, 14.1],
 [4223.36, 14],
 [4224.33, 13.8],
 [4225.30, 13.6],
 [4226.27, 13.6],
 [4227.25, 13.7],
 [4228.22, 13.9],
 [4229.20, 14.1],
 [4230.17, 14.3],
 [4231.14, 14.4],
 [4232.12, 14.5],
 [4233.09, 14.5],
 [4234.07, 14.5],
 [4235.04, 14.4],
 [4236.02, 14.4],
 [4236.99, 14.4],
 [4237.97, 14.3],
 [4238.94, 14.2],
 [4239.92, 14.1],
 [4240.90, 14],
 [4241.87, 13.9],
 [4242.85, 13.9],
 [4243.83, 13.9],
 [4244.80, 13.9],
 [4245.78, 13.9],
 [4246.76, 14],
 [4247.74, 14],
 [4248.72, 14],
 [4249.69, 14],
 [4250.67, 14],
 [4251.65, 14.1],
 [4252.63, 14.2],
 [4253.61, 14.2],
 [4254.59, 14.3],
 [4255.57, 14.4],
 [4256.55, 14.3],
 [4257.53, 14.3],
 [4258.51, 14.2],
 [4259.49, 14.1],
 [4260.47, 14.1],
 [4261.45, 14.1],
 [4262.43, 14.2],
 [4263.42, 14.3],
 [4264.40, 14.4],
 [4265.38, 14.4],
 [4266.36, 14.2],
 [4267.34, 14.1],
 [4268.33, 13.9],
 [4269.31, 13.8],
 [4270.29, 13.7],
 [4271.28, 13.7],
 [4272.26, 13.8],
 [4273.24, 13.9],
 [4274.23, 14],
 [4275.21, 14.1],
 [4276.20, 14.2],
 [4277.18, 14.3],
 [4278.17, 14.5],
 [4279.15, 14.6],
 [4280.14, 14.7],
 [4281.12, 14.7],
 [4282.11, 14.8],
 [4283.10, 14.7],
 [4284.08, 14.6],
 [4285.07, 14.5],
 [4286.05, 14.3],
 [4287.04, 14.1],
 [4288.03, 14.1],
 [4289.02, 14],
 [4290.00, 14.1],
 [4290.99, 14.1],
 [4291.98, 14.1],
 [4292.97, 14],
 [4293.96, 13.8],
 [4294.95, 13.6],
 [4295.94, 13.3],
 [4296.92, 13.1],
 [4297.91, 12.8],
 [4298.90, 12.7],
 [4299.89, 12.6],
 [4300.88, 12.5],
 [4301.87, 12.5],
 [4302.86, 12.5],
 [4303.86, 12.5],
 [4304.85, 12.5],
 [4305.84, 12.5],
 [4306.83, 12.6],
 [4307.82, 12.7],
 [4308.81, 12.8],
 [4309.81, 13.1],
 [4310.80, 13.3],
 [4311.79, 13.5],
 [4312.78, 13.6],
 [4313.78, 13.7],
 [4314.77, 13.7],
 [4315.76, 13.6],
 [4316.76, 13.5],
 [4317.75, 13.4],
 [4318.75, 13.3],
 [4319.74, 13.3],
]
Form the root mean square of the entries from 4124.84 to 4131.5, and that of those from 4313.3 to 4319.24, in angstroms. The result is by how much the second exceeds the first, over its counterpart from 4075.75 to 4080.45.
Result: -0.069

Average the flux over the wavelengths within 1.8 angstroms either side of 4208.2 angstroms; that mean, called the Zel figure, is 15.4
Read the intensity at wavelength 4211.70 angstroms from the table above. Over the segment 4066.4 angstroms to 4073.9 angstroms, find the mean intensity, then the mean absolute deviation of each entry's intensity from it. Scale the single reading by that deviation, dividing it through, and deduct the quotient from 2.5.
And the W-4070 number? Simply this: -97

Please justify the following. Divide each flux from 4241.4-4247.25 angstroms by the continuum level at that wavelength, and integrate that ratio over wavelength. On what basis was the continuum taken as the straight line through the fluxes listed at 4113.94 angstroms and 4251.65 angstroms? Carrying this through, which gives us 5.8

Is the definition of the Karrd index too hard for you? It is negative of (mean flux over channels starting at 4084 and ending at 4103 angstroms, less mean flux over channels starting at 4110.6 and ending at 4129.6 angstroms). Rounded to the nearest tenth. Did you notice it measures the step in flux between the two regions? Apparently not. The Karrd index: 1.0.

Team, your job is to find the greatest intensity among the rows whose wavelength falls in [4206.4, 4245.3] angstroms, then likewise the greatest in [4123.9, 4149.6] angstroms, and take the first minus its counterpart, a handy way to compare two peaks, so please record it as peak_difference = 1.0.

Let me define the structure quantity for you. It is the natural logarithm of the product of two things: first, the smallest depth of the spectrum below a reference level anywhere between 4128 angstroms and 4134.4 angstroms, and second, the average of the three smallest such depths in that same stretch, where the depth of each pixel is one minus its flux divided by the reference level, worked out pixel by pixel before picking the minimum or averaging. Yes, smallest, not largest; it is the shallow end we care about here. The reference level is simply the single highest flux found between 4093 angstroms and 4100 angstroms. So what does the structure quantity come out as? -4.6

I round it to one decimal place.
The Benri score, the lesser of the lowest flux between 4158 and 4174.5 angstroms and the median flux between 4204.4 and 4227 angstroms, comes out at 13.4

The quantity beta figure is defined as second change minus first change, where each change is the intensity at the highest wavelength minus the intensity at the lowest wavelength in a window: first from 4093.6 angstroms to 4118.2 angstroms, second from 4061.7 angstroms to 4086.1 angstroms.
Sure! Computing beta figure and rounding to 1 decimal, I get -1.8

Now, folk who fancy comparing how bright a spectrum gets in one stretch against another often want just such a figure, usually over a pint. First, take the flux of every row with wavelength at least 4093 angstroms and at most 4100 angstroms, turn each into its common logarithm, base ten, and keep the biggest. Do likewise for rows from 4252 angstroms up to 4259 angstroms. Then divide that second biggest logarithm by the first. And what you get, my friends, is 1.03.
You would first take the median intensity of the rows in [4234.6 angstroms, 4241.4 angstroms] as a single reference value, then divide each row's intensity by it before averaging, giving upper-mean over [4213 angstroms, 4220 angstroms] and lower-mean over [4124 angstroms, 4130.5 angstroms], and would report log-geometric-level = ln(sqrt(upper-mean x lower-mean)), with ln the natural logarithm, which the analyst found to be 0.017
